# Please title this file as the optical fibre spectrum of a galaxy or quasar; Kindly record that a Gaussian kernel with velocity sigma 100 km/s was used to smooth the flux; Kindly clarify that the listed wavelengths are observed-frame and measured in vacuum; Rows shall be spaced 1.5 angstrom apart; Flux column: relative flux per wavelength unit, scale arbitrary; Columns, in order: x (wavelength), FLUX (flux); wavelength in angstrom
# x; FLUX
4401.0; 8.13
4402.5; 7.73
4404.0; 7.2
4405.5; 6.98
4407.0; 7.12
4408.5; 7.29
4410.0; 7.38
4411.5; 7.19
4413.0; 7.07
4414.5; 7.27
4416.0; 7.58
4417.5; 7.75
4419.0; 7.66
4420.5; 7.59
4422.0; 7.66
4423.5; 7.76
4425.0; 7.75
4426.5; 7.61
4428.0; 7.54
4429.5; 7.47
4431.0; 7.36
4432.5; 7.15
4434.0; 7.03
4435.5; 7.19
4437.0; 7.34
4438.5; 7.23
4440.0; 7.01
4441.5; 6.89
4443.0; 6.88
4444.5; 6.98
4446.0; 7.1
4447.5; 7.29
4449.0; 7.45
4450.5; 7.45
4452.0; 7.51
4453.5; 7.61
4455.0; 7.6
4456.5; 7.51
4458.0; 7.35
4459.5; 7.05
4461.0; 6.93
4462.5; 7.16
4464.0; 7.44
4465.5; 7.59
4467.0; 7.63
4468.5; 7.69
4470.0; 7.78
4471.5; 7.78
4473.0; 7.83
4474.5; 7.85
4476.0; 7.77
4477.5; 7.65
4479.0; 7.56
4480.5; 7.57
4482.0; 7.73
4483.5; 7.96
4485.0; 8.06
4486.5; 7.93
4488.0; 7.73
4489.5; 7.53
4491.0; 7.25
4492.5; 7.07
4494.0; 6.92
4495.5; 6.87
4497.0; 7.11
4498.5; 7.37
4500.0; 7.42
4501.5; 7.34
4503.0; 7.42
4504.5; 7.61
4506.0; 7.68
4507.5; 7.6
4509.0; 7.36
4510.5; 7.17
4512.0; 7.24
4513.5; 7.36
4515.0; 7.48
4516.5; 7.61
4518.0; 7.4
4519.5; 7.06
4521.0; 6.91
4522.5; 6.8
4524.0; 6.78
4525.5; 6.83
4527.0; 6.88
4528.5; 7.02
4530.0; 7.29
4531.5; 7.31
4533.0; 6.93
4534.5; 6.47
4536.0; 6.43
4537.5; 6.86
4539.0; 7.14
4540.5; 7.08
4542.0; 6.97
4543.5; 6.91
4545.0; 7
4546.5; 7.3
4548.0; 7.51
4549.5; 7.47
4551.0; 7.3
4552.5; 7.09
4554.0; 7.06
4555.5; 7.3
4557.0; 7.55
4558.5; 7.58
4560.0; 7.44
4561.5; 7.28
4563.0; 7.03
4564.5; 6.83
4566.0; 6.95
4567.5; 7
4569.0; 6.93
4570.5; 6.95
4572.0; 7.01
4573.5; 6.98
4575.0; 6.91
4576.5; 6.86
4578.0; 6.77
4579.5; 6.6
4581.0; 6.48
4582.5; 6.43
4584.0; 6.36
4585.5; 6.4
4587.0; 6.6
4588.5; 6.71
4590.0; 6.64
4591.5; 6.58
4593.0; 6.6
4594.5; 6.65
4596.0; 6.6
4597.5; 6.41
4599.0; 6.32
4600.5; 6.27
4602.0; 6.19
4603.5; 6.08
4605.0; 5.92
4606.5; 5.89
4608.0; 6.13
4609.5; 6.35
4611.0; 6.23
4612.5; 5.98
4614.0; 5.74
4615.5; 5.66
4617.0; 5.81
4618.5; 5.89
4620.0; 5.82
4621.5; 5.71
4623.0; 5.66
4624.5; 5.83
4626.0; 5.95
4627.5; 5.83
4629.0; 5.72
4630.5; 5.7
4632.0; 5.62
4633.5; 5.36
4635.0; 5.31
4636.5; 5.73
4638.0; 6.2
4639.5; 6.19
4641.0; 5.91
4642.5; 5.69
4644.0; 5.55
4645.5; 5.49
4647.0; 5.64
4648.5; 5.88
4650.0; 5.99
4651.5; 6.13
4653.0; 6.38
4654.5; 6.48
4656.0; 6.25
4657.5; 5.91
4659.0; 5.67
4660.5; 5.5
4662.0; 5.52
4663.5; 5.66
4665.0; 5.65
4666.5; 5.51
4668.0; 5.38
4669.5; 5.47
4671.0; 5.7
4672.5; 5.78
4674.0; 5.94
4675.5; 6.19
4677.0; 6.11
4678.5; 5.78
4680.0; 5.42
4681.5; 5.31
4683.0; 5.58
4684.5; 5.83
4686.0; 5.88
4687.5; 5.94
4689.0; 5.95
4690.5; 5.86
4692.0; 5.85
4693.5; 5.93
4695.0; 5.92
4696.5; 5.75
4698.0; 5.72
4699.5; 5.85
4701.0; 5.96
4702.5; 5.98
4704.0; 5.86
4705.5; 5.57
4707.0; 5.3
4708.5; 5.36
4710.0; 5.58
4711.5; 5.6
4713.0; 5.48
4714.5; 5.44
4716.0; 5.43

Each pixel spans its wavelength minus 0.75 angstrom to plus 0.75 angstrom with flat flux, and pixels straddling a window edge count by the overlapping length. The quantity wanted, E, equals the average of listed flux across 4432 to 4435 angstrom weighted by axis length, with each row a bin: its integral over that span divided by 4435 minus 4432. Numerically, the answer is 7.09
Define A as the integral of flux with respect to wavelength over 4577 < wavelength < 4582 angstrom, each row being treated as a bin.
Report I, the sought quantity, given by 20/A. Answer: 0.604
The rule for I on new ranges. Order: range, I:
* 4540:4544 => 0.716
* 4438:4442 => 0.710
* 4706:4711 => 0.737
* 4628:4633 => 0.705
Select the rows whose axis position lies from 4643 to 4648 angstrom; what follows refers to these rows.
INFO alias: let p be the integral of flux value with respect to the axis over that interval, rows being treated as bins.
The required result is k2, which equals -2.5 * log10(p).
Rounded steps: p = 28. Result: -3.61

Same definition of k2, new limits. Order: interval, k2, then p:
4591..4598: -4.16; 46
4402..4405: -3.37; 22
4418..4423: -3.96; 38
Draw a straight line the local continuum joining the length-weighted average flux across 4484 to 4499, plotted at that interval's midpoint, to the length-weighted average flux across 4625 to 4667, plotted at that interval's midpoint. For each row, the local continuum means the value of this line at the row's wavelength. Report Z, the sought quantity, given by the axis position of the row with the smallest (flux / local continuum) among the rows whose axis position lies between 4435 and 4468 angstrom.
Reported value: 4441.5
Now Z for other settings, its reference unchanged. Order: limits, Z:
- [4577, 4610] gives 4606.5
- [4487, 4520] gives 4495.5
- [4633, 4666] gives 4635.0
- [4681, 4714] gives 4681.5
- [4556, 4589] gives 4584.0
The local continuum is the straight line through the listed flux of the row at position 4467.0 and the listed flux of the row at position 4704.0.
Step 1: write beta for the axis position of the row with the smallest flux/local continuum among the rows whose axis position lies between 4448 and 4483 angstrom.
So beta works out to 4461.0 angstrom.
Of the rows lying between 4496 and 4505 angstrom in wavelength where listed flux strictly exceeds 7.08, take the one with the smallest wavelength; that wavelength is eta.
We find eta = 4497.0 angstrom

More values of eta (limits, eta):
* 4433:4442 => 4435.5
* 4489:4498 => 4489.5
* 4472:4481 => 4473.0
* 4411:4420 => 4411.5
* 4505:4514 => 4506.0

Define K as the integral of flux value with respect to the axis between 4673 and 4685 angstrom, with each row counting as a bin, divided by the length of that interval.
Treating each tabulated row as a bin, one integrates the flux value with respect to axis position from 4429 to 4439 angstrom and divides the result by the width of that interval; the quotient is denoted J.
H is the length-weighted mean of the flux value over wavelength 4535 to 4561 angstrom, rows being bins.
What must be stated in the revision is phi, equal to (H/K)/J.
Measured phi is 0.171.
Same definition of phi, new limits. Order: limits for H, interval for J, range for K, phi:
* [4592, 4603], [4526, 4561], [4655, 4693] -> 0.157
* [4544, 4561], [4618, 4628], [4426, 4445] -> 0.175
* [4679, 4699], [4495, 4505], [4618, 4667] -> 0.136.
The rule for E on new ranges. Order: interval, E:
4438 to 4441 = 7.09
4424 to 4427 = 7.69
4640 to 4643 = 5.84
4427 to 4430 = 7.52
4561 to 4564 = 7.12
